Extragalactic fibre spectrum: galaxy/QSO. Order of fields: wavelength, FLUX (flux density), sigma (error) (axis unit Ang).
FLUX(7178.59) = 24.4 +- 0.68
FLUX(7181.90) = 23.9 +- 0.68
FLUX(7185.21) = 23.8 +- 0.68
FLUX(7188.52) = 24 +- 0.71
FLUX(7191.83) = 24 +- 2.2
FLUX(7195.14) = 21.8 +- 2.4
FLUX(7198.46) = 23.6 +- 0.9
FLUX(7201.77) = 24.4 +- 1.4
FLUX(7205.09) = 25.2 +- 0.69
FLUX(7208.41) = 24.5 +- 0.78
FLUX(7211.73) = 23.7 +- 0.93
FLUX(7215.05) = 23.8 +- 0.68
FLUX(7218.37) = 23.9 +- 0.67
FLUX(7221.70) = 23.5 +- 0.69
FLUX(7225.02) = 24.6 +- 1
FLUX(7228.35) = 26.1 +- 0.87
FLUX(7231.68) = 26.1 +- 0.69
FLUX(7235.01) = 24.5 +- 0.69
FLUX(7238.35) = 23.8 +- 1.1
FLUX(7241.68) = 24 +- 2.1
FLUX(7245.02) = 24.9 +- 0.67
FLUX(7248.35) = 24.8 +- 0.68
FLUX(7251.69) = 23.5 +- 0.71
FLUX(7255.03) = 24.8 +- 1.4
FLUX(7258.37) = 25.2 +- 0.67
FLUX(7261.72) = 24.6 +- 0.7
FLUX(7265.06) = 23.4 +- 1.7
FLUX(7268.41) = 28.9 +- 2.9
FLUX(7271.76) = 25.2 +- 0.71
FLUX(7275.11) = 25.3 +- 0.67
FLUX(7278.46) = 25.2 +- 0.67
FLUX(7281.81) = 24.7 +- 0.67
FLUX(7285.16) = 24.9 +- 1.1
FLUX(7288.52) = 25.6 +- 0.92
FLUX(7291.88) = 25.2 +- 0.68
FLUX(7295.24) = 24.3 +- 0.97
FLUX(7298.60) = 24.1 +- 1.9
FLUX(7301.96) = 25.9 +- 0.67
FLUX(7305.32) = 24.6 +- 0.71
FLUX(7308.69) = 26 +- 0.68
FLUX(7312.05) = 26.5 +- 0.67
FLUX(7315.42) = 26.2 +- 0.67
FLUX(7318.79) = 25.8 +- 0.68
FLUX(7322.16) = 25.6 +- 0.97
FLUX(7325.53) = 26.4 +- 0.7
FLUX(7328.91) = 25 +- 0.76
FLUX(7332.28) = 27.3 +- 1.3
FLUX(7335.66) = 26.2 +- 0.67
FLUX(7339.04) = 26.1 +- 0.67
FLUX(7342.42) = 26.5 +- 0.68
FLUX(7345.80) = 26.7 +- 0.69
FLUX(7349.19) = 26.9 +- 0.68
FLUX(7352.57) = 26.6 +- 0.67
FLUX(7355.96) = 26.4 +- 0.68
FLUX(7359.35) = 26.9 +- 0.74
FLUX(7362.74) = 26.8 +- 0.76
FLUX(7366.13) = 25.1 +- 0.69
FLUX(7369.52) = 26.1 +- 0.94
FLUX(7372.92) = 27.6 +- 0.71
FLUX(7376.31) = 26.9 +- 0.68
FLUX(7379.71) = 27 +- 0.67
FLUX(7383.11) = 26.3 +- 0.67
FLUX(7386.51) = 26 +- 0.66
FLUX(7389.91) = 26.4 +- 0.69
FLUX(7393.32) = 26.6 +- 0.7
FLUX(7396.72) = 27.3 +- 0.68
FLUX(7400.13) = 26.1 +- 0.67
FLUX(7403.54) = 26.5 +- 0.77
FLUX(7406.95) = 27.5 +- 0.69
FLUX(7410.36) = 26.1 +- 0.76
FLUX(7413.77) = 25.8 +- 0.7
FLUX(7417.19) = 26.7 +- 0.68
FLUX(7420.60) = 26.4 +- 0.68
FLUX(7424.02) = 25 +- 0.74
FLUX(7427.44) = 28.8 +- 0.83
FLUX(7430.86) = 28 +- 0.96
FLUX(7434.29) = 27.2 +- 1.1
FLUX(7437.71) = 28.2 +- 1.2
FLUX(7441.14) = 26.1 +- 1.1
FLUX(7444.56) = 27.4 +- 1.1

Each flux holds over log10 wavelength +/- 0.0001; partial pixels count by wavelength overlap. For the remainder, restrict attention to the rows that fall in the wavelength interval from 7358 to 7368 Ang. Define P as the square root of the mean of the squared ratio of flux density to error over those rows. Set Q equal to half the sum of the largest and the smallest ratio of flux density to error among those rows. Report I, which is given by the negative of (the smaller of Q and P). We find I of -36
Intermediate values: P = 36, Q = 36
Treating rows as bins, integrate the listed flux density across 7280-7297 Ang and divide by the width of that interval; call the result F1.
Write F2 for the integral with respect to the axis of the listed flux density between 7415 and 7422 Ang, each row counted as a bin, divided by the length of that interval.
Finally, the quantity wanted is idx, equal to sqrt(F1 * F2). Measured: 25.7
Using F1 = 24.9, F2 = 26.5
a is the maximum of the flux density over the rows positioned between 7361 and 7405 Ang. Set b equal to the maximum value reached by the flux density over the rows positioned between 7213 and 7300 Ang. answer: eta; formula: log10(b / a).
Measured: 0.02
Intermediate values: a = 27.6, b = 28.9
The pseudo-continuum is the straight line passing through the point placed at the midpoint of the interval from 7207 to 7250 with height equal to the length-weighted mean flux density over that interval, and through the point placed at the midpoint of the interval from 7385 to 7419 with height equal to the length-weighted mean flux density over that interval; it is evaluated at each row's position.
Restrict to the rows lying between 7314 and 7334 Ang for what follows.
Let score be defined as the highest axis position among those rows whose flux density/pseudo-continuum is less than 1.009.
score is 7328.91 Ang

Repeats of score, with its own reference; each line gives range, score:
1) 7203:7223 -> 7221.70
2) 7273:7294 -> 7291.88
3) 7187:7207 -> 7198.46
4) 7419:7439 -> 7424.02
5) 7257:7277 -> 7271.76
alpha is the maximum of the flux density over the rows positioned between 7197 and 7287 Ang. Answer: 28.9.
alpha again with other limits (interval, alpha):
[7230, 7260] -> 26.1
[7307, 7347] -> 27.3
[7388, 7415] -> 27.5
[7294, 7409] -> 27.6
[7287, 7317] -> 26.5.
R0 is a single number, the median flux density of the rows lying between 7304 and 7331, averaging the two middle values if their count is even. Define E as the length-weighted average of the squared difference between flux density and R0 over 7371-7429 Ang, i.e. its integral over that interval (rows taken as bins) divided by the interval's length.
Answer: 1.2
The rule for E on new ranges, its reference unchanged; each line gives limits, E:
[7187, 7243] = 3.8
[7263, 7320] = 1.6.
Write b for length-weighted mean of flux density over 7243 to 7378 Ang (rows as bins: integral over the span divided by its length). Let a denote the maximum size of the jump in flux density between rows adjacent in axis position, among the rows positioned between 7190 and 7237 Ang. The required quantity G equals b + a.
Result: 27.9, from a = 2.20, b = 25.7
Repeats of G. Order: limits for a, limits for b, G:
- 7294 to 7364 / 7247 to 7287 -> 27.3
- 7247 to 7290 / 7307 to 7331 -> 31.5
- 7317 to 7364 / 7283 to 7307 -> 27.2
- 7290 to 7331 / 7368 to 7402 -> 28.4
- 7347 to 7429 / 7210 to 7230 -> 28.1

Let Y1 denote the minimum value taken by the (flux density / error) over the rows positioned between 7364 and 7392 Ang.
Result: 28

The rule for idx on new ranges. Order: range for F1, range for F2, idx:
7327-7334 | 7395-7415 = 26.4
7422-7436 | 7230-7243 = 25.9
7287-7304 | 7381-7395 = 25.7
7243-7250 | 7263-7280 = 25.2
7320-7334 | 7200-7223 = 25.1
